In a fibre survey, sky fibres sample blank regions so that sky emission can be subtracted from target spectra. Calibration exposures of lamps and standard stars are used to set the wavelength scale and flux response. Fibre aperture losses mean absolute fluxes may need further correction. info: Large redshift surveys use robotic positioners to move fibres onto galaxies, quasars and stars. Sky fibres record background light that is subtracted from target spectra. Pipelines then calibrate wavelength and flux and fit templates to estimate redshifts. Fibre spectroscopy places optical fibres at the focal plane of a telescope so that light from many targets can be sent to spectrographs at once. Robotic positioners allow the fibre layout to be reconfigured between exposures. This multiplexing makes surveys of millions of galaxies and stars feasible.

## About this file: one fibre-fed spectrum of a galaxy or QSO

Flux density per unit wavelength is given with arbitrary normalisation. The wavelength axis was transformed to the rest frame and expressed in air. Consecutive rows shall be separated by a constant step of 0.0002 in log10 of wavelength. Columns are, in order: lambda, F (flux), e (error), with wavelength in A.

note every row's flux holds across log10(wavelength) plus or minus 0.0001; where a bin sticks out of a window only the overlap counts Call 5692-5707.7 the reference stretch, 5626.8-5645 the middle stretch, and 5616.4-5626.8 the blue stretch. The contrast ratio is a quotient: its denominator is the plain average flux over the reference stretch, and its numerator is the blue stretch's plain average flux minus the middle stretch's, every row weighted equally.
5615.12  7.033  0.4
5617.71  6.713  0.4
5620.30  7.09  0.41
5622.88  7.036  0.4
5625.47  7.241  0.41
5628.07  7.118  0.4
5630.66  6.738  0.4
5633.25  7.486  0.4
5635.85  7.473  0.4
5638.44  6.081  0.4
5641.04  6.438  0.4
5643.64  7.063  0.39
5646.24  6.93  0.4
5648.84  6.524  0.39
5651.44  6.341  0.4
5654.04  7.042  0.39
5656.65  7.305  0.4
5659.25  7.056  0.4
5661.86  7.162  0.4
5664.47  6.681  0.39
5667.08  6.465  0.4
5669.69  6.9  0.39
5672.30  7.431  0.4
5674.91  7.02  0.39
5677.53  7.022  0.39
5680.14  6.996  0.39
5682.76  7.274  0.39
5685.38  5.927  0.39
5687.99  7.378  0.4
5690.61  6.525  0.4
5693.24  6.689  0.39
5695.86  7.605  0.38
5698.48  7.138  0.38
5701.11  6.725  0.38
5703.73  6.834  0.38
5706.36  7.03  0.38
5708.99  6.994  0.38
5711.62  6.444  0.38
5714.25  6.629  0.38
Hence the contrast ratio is 0.015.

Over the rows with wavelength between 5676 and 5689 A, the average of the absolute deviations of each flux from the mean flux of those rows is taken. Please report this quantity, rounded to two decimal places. 0.40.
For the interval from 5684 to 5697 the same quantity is 0.53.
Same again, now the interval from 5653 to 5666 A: 0.15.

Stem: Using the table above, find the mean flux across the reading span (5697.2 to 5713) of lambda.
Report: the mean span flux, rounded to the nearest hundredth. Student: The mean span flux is 6.86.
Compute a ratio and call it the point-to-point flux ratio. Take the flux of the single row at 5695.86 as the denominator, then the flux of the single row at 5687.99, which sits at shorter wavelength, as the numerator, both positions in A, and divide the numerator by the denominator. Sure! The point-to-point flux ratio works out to 0.97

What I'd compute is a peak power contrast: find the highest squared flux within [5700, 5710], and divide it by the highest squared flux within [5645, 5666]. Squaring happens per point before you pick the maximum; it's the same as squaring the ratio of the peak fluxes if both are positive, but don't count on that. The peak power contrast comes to 0.93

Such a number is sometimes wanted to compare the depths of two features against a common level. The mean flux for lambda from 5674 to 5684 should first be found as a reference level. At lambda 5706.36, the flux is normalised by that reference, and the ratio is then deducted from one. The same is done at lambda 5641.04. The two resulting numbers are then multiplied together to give 0.001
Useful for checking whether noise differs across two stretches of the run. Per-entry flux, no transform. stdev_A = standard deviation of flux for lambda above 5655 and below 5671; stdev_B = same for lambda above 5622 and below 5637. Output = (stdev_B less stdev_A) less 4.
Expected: -4.03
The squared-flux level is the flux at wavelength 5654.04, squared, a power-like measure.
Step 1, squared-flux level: 49.6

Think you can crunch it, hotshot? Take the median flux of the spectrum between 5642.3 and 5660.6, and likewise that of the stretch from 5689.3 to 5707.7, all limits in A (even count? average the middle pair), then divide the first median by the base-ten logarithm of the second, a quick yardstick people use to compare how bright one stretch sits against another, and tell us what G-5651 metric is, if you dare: 8.44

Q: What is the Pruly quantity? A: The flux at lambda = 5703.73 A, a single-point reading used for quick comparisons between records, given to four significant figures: 6.834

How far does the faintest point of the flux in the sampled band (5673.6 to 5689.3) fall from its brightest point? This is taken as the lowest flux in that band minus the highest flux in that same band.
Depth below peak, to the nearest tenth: -1.5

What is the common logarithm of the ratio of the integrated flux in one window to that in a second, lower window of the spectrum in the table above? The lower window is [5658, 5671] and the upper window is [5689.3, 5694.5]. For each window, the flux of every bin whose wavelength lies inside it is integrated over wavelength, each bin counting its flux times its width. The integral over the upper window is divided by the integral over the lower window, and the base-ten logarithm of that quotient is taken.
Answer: -0.4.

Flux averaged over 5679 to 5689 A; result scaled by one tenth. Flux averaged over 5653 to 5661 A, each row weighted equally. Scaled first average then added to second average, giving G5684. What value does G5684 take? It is 7.82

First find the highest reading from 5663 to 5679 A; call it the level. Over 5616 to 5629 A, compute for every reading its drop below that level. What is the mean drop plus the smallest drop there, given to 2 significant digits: 0.58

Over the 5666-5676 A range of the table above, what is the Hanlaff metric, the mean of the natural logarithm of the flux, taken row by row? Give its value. 1.94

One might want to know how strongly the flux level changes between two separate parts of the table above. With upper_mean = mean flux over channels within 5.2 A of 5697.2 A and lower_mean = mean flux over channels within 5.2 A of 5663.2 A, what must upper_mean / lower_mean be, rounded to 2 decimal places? 1.03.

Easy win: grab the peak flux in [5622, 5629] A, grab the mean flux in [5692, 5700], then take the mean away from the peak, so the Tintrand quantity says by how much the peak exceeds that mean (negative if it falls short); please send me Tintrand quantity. 0.1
